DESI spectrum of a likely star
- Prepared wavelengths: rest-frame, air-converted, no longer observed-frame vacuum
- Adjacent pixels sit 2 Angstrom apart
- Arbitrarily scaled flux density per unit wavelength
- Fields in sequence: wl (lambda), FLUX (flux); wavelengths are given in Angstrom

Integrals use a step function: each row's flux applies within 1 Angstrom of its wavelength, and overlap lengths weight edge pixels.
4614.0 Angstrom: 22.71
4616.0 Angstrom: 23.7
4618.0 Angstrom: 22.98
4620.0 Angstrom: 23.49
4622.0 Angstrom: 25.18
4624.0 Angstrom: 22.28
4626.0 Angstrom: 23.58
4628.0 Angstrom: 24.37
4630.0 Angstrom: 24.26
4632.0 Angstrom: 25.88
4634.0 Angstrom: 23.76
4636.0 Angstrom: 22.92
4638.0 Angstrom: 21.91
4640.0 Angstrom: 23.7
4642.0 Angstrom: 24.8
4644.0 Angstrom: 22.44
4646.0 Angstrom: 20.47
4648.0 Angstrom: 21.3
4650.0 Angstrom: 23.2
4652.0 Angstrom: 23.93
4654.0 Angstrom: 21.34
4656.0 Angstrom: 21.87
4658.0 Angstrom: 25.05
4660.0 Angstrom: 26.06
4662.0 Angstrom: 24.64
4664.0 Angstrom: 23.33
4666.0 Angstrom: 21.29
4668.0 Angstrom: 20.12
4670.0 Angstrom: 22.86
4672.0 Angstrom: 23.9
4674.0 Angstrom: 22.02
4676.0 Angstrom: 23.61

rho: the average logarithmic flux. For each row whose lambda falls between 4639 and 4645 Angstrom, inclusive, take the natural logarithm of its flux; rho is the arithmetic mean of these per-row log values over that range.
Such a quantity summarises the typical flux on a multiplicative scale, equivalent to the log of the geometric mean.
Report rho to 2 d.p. 3.16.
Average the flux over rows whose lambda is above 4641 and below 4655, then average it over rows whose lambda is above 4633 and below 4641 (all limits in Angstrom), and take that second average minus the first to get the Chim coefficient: 0.6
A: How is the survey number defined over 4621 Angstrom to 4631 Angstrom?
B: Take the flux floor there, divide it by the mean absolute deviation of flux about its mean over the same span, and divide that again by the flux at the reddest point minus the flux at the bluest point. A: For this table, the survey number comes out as -30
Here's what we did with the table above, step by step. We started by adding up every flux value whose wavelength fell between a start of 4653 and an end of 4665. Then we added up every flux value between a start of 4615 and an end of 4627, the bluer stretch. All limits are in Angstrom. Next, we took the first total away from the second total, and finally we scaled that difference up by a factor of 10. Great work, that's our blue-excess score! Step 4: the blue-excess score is -11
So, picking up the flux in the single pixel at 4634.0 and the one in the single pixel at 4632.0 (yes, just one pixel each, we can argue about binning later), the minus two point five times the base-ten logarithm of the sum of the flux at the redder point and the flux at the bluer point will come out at -4.24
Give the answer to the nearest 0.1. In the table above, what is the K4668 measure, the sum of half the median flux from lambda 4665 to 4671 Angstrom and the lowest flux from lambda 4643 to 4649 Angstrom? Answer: 31.1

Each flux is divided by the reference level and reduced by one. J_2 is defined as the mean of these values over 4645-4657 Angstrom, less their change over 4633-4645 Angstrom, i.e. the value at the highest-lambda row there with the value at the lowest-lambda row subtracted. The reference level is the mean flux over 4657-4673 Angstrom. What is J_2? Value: 0.00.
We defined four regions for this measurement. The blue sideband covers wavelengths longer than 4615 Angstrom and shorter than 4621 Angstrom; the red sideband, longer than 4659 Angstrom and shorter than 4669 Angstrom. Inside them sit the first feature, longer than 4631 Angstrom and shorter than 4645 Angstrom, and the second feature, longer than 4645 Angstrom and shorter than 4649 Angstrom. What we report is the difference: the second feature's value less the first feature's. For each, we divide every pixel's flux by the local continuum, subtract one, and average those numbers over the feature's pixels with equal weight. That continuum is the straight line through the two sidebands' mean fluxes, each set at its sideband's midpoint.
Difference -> -0.12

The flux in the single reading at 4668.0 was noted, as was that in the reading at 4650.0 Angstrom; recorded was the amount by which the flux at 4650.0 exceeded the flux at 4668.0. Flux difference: 3.1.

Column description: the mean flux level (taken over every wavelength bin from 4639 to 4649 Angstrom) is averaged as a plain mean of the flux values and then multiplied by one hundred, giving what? 2254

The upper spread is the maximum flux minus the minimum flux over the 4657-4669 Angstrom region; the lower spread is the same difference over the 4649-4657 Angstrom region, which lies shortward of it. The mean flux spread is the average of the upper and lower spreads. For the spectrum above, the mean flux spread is 4.3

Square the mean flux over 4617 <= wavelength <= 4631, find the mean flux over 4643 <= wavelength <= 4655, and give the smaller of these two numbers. 22.1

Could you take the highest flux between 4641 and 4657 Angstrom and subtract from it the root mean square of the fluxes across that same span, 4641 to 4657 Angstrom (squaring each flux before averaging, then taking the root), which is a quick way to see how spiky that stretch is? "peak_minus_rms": 2.34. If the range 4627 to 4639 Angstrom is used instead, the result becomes 2.00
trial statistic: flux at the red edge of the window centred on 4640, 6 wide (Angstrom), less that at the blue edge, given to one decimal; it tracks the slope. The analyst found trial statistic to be 2.9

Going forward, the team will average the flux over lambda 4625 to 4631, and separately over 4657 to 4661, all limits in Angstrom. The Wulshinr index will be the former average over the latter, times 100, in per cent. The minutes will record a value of 94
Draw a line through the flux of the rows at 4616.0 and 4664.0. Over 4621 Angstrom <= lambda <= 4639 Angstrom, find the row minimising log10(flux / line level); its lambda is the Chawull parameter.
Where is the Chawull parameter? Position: 4638.0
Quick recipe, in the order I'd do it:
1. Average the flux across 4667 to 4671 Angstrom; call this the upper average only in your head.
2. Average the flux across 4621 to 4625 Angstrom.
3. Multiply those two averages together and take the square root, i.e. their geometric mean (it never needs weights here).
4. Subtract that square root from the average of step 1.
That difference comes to -1.1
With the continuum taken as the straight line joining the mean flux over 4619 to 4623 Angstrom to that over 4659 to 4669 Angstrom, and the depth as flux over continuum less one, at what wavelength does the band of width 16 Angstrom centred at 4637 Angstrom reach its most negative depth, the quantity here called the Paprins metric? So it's 4638.0 Angstrom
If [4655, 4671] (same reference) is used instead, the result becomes 4668.0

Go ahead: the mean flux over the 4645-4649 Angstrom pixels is 20.9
